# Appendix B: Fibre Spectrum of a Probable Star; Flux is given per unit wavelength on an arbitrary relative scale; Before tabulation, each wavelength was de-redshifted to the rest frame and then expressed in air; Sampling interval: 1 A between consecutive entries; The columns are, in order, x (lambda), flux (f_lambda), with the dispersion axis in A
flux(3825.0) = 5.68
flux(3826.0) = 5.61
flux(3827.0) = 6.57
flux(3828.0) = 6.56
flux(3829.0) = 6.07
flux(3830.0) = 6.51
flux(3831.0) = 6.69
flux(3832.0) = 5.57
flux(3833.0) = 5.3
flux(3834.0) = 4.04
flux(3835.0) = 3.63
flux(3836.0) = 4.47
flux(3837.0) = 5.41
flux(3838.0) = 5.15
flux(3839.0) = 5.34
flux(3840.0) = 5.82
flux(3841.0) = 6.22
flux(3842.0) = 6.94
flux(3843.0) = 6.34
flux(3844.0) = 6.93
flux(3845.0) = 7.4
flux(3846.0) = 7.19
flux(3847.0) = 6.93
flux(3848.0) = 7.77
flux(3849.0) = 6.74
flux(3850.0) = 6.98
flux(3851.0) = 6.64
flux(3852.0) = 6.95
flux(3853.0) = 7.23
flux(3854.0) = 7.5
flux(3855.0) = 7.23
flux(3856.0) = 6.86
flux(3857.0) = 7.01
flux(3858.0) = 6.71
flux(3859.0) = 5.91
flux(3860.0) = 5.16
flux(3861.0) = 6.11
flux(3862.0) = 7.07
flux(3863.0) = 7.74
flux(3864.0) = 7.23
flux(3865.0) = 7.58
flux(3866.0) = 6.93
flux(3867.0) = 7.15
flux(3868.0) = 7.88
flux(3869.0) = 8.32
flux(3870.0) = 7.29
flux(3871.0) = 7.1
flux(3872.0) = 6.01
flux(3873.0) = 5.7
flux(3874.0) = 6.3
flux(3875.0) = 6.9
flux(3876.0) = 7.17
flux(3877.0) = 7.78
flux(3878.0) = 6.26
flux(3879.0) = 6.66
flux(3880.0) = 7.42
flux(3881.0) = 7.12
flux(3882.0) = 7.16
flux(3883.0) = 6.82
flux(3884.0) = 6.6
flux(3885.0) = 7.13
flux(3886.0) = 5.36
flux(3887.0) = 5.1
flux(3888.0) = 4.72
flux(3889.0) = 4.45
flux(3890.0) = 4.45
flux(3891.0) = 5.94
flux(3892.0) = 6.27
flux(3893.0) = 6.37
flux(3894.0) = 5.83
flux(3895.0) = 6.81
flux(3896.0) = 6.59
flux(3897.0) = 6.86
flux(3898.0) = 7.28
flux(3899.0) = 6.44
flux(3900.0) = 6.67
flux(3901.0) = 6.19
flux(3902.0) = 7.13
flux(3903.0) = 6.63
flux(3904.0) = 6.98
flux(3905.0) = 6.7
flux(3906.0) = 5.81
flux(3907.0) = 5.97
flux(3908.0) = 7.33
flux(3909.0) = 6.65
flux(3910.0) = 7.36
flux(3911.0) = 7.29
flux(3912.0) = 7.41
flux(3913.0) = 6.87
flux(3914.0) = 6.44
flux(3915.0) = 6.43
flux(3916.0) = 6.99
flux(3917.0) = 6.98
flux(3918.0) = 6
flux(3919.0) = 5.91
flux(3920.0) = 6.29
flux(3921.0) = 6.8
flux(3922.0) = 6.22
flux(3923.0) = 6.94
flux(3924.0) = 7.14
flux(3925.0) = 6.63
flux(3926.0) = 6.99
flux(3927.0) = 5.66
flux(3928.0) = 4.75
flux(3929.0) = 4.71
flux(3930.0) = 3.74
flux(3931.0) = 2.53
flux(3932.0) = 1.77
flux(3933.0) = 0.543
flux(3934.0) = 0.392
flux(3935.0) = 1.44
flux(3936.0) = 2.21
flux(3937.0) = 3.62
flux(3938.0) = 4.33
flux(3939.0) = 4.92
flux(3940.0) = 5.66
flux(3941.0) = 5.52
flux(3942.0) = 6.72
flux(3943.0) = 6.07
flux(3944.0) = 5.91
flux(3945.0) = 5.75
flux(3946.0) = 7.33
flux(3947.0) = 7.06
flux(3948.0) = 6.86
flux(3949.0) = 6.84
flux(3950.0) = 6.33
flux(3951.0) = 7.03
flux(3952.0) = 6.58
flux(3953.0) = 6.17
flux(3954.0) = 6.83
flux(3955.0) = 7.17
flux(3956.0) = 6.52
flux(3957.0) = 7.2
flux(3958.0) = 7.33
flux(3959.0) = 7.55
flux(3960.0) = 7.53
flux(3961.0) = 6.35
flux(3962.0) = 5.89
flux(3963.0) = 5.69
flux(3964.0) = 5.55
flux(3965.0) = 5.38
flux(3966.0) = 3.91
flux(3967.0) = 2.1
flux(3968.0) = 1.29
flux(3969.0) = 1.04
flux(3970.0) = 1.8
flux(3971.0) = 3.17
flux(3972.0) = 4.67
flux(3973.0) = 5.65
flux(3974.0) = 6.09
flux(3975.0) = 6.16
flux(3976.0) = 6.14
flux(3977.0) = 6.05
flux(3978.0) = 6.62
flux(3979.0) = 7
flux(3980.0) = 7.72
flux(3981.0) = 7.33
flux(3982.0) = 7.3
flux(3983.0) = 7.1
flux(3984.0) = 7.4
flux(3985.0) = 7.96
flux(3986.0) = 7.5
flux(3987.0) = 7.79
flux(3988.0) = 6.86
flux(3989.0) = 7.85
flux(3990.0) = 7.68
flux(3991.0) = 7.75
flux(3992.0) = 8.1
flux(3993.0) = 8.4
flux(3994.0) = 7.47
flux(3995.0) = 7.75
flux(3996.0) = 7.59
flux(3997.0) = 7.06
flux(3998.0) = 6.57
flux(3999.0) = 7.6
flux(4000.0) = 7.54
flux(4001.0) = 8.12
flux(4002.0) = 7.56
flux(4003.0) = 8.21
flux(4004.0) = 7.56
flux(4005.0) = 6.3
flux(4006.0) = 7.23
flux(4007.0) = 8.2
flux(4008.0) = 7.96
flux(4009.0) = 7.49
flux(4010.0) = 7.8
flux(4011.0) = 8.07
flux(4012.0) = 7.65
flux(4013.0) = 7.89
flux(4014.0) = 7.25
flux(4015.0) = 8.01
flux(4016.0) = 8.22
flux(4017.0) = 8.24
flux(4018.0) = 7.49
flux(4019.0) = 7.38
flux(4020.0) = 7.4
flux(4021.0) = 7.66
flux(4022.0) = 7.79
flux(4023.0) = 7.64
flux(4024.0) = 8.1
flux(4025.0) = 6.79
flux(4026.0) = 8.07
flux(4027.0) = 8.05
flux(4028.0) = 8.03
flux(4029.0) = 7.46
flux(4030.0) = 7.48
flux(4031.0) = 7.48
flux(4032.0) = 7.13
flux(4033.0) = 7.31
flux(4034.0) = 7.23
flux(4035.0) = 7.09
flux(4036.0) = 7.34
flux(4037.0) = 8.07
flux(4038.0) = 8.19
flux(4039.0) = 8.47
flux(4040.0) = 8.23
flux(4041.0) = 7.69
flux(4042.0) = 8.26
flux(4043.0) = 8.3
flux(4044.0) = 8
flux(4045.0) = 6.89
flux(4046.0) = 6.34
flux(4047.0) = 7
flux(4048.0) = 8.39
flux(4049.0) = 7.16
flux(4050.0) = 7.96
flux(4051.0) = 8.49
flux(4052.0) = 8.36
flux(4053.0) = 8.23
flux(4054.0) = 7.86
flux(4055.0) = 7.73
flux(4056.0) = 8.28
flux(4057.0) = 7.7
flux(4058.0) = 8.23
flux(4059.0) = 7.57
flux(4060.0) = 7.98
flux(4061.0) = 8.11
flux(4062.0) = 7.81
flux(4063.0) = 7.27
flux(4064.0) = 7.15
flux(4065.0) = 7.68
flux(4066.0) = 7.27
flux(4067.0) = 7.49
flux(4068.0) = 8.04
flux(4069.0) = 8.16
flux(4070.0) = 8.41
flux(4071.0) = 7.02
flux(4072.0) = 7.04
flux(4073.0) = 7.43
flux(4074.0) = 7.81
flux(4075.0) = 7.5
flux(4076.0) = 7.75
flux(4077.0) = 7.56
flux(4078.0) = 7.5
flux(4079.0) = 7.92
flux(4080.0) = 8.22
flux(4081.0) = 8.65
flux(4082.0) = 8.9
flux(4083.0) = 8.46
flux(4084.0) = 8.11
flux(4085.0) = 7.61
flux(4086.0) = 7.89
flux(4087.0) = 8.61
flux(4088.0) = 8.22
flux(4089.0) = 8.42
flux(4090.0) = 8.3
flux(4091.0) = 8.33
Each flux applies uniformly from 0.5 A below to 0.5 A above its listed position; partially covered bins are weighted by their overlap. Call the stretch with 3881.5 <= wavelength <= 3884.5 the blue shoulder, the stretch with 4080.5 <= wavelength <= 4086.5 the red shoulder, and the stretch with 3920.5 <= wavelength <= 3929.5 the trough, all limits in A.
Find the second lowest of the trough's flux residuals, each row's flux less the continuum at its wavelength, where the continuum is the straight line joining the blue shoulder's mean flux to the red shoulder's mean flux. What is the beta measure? -2.4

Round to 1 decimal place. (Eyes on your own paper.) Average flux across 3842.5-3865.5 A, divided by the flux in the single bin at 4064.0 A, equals 1.0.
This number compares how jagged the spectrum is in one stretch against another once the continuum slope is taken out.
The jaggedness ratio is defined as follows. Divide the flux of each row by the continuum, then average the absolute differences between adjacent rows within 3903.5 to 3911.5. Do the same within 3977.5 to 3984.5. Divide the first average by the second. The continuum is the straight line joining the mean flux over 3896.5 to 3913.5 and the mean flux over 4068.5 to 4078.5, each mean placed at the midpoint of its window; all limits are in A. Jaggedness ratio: 1.9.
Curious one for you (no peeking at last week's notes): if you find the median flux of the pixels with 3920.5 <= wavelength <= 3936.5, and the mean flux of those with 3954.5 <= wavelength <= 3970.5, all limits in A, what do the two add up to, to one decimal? 9.9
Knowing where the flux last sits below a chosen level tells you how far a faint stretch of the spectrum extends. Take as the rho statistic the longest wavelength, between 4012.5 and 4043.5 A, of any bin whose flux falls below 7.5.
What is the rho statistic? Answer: 4036.0 A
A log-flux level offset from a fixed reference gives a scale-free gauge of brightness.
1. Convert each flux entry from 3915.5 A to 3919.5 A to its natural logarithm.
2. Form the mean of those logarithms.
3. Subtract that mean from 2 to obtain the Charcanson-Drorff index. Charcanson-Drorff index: 0.14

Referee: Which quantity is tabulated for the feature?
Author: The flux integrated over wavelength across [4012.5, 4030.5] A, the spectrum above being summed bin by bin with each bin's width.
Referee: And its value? 139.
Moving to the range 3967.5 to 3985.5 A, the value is 100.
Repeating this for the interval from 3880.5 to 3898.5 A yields 111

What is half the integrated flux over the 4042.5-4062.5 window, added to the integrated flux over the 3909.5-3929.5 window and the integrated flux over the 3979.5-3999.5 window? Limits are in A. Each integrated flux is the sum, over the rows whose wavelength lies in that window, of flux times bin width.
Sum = 359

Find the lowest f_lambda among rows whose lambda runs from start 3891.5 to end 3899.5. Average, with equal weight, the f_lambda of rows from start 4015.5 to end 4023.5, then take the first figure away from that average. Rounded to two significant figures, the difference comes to 1.9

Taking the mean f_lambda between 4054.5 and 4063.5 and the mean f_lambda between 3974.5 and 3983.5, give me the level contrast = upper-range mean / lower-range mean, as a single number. 1.15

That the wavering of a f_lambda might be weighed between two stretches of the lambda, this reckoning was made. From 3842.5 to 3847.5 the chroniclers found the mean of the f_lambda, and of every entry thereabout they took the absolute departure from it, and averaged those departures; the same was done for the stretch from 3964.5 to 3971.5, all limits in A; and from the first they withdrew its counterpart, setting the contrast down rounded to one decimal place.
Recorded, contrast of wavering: -1.0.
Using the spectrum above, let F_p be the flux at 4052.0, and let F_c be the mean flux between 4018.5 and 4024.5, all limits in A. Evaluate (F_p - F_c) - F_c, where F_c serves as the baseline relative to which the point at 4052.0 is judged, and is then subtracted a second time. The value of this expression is -7.0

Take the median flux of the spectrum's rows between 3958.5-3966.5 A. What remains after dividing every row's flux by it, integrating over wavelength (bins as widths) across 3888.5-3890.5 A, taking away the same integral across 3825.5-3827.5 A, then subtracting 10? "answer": -10.6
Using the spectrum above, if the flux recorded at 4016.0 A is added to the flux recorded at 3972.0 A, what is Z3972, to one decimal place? 12.9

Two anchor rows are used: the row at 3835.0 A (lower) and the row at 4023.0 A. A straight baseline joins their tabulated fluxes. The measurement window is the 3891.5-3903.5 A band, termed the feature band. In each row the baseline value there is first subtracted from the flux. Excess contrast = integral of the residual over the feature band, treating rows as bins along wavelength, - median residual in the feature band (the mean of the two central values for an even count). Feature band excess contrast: 18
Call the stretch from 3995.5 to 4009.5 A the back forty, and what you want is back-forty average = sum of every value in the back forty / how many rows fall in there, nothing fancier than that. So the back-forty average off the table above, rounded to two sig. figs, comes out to 7.5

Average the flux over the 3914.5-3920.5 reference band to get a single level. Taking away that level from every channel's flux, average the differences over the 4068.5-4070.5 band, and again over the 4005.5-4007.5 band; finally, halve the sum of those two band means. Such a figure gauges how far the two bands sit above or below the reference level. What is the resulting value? 1.6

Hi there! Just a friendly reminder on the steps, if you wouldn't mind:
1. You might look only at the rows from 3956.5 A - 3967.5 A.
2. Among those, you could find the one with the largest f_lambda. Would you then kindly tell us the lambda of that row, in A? 3959.0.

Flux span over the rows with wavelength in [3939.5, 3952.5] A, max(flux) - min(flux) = 1.8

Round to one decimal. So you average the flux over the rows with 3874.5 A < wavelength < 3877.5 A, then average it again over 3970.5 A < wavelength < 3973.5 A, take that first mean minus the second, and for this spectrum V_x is 2.8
